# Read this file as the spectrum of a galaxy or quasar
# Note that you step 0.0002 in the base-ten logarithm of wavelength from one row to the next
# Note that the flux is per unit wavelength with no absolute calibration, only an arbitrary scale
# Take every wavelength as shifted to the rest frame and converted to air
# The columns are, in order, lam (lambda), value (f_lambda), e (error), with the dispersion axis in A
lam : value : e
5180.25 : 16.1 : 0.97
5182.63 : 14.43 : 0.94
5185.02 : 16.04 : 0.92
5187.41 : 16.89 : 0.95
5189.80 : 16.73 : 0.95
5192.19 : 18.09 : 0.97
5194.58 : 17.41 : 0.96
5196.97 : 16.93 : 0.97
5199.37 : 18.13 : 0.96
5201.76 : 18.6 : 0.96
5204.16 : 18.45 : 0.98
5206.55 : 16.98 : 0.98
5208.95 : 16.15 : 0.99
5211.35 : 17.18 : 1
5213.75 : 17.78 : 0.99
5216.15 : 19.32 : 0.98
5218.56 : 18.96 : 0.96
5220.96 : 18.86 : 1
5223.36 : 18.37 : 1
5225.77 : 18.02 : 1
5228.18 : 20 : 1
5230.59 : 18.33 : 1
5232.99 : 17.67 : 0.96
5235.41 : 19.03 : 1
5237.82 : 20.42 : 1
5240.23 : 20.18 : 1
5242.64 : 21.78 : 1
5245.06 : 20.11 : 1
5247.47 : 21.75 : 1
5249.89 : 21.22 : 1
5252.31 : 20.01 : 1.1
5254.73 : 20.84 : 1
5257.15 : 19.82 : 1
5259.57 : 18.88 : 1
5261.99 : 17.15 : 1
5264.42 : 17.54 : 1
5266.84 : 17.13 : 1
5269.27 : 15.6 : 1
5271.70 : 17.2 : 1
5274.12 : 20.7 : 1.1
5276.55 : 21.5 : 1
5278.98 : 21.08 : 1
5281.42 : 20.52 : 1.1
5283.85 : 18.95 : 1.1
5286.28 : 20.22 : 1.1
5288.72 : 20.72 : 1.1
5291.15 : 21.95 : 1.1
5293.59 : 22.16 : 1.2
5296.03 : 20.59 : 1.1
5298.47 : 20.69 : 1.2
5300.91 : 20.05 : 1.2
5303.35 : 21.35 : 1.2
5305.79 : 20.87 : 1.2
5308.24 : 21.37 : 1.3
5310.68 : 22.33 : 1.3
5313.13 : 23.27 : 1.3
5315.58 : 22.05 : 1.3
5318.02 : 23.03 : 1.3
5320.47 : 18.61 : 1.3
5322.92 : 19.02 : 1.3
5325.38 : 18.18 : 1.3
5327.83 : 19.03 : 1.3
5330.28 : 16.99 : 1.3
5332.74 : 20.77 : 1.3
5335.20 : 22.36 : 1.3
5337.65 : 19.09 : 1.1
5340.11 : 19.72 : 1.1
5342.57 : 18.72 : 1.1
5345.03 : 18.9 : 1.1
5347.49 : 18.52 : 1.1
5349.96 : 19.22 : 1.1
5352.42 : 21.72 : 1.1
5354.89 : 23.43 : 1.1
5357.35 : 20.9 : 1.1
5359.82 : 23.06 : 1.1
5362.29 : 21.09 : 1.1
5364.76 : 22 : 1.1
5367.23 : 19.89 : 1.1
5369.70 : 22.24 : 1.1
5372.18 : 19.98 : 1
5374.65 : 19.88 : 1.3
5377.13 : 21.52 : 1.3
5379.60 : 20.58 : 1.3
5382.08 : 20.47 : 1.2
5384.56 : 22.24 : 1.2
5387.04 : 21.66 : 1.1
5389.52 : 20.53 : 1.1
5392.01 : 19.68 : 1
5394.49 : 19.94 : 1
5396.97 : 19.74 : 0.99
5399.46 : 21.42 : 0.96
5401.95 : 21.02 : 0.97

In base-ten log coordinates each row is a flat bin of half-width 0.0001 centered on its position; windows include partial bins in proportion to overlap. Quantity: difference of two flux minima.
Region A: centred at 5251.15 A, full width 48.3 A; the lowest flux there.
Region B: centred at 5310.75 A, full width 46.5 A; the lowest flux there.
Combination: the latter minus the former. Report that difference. 1.4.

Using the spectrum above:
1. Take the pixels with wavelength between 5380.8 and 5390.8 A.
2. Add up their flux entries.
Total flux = 85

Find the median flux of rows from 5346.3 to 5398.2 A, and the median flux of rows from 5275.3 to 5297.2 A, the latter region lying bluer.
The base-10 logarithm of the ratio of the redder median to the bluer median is 0.00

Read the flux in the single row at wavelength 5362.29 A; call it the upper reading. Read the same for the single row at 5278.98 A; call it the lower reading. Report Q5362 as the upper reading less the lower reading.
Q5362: 0.0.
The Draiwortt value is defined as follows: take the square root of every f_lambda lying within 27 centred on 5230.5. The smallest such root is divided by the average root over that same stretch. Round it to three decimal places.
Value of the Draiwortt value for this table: 0.959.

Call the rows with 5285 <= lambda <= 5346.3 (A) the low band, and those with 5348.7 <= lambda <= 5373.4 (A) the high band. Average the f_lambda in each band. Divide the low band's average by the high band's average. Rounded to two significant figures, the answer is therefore 0.96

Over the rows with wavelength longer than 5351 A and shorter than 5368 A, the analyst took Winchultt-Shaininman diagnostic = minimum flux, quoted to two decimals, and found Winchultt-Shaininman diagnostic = 19.89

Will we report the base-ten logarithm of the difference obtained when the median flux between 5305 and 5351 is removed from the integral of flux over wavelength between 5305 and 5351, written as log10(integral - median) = 2.96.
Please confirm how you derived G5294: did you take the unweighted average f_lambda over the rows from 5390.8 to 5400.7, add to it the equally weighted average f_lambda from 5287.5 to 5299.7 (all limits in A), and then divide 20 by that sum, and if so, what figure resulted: 0.483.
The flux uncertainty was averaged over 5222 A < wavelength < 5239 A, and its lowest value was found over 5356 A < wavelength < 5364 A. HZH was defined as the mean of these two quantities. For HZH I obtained 1.05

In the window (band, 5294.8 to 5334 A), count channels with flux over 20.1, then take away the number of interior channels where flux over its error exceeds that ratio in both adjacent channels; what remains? 5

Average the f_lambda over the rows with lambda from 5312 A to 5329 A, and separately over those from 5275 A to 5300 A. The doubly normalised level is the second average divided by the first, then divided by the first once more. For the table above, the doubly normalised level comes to 0.0498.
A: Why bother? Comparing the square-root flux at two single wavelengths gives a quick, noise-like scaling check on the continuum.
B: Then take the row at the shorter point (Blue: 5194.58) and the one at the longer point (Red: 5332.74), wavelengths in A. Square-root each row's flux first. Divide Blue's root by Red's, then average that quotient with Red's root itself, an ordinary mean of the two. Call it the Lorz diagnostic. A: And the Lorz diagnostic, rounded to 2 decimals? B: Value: 2.74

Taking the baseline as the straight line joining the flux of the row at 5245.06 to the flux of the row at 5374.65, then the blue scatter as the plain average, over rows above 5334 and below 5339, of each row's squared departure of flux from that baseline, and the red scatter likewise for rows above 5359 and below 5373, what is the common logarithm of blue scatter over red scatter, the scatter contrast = -0.04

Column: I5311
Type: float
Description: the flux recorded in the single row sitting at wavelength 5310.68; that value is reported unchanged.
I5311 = 22.33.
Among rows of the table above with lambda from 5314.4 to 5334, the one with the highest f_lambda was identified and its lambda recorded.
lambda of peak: 5318.02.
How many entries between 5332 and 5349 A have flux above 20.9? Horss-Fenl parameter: 1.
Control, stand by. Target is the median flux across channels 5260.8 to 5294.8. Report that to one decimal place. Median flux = 20.4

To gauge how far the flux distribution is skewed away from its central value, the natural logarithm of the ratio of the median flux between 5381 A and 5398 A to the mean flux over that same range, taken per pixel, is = -0.007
